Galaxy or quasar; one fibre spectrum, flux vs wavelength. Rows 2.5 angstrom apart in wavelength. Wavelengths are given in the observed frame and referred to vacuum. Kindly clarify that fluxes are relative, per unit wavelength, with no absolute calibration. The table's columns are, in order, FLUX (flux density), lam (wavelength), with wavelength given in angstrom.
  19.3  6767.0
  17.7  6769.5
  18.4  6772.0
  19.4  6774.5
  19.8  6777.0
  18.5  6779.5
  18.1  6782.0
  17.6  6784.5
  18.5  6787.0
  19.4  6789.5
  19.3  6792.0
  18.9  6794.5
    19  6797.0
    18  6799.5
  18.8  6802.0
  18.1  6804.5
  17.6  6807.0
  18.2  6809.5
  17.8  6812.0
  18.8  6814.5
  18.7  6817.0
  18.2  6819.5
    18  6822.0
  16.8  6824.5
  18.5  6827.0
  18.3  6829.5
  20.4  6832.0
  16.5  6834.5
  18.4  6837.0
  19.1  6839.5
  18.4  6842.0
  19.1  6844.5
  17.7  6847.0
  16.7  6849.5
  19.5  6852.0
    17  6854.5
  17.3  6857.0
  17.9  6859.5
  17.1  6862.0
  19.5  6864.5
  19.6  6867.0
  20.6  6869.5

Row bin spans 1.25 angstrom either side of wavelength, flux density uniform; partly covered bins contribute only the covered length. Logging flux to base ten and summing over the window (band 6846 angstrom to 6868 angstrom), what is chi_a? 11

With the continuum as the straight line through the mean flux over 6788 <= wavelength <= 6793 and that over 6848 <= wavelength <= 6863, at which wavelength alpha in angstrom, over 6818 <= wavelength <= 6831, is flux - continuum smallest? 6824.5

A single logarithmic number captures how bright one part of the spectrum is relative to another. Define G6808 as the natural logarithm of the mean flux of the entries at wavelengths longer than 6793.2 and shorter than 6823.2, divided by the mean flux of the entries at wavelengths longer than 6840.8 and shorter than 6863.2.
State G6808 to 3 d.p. 0.027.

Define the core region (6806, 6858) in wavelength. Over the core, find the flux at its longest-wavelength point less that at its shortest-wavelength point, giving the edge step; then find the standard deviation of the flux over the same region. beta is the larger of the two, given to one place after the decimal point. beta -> 1.0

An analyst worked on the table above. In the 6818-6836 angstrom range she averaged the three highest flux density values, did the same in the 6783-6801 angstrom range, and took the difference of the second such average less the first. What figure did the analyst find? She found 0.17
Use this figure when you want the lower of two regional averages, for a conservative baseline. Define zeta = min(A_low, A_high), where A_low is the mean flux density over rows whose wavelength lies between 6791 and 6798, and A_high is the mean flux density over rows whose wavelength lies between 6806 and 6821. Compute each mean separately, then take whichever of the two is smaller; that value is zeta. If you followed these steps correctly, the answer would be 18.2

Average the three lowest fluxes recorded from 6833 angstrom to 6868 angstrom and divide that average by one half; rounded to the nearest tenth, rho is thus 33.5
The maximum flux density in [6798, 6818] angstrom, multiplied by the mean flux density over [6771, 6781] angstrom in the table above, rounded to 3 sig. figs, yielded 358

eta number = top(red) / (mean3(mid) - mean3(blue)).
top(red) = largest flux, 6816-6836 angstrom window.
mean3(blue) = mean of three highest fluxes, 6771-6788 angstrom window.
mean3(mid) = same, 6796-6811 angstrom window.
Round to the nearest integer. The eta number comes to -36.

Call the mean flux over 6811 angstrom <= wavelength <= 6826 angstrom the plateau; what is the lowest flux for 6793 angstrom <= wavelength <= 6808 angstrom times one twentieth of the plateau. 15.9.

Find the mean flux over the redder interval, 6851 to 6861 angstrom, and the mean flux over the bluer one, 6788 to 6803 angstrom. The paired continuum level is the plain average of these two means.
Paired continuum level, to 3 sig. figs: 18.4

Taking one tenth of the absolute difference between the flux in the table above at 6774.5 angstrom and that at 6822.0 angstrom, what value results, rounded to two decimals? 0.14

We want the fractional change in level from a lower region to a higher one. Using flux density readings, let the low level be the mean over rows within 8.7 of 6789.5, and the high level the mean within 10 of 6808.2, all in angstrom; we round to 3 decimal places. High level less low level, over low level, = -0.023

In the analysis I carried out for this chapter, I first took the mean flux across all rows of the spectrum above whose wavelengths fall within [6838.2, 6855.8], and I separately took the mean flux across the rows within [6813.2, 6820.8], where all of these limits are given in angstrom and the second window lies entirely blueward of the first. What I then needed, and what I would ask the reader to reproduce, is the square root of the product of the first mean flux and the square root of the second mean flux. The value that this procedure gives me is 8.86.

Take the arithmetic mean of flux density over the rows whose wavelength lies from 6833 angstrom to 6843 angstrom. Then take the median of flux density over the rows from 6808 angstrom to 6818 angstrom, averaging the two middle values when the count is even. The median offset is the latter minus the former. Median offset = 0.3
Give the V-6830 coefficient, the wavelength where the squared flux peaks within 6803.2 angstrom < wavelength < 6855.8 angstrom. 6832.0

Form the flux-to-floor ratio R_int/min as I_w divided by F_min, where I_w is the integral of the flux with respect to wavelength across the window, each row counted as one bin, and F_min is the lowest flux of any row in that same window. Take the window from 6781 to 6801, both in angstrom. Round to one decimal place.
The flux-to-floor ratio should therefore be 21.1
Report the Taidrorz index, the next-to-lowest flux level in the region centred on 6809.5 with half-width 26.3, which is 16.8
